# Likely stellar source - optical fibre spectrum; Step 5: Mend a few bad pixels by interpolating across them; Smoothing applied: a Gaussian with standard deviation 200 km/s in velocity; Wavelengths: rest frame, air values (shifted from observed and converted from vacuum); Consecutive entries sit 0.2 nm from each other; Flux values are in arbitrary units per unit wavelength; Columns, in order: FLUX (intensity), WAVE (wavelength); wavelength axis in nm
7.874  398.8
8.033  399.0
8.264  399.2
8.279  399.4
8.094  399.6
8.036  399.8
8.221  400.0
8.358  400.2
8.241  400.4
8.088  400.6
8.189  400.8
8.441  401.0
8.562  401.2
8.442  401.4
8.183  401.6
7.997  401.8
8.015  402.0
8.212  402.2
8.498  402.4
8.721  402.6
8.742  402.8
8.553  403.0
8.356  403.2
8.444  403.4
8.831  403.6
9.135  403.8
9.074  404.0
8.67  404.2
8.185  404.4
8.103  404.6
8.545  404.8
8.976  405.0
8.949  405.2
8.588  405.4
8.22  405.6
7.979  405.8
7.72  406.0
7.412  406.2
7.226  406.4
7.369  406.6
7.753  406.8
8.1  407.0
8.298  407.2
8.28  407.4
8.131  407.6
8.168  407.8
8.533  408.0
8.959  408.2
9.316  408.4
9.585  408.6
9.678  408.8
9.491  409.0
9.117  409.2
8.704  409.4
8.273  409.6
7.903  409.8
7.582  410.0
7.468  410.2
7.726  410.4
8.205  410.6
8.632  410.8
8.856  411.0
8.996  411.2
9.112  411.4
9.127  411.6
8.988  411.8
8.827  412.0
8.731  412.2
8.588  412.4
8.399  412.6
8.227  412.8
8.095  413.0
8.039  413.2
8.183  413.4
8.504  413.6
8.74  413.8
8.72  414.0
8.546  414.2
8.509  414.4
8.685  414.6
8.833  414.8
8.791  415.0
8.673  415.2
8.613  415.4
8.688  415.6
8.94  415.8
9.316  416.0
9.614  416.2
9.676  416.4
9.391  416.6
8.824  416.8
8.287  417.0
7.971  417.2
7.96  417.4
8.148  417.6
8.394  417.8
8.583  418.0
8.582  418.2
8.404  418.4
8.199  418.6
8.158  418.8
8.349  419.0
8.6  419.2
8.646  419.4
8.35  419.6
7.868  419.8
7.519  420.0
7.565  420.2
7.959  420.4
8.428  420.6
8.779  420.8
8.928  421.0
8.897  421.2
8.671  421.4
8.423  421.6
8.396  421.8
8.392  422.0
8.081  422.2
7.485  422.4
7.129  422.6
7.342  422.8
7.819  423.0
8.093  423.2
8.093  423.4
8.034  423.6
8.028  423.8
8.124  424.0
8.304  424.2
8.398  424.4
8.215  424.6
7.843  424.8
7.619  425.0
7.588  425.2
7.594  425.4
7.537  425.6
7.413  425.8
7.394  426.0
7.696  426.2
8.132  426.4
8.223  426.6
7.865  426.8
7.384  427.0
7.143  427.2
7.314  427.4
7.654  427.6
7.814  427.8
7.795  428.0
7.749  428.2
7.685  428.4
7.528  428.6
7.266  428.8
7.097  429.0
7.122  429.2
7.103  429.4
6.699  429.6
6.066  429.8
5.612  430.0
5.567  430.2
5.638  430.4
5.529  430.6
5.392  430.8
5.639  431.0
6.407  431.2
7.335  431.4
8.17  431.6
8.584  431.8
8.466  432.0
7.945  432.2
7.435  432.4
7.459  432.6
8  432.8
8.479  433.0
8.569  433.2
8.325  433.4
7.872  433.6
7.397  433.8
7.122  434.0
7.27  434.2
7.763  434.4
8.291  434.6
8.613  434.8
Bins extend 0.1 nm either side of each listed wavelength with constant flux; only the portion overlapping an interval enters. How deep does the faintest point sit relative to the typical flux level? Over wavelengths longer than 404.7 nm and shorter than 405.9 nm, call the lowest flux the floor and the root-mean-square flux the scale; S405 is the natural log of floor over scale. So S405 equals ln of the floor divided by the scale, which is -0.07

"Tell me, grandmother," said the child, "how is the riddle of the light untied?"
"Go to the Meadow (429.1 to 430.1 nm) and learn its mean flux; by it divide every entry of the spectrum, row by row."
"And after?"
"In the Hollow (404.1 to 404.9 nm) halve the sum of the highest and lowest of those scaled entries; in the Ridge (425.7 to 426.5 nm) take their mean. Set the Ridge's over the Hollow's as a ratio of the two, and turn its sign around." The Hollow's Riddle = -0.91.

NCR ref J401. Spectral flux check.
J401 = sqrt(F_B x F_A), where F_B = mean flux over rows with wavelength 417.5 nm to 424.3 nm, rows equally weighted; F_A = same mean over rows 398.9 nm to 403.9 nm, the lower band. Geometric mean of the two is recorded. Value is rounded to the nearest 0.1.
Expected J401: 8.3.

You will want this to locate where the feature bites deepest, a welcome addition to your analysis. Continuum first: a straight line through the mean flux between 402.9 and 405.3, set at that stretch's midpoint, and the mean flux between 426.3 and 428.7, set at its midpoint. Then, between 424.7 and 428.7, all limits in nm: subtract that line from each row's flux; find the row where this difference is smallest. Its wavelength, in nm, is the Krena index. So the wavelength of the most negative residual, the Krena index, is 427.2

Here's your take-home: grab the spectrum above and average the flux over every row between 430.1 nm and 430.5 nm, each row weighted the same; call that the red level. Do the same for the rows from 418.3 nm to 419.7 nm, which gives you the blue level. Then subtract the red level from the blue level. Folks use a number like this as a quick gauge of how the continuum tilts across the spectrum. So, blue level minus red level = 2.8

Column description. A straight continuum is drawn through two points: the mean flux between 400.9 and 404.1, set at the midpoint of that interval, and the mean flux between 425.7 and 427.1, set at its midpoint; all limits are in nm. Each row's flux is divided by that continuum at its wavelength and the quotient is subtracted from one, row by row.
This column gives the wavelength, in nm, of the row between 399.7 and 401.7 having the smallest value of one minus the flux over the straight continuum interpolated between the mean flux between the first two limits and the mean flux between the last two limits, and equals 401.2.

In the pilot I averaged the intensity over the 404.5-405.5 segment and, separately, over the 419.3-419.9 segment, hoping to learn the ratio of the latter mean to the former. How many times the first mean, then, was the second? 0.96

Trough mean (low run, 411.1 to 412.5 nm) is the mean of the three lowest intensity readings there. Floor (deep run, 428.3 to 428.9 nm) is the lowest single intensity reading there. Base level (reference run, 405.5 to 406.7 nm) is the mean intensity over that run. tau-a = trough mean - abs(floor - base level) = 8.3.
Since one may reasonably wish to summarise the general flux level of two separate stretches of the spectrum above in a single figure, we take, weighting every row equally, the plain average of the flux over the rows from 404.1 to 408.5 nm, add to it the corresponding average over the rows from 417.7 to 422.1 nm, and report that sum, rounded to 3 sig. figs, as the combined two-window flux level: 16.6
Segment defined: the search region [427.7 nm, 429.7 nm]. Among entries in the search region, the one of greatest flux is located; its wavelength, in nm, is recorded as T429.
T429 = 427.8 nm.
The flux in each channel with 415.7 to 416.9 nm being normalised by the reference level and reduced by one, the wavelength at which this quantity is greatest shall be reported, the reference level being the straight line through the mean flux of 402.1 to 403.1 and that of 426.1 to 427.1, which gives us 416.4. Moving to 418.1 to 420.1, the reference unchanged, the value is 419.4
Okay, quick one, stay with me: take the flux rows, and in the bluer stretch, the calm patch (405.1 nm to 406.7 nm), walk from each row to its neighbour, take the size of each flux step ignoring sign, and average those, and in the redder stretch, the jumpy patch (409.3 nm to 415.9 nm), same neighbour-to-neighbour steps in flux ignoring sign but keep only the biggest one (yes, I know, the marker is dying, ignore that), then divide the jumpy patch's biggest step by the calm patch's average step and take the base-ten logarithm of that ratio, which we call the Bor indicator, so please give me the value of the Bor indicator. 0.3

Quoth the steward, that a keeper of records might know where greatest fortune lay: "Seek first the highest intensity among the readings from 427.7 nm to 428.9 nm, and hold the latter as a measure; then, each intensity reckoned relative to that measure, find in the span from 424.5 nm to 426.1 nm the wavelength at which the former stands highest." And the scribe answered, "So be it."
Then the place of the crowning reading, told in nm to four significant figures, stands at 424.6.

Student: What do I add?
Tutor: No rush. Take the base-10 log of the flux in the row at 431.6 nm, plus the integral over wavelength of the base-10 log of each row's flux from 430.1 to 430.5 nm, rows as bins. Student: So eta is 1.21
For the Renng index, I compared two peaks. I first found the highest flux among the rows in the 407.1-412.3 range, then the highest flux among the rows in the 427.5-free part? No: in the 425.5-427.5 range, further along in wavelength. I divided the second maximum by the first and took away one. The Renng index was -0.15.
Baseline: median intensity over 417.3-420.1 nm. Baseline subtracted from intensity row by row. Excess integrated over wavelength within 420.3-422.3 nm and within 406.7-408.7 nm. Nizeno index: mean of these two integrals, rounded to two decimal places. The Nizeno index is 0.31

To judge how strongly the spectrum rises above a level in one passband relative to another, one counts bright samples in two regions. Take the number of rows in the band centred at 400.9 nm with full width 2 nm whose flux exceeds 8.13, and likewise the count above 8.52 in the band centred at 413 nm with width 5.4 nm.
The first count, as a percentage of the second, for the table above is 44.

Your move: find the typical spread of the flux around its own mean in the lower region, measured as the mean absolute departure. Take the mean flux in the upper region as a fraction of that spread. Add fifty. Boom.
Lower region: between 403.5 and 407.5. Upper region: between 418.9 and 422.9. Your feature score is 68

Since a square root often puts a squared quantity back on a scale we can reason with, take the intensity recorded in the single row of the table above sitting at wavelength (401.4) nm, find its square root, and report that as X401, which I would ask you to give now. 2.91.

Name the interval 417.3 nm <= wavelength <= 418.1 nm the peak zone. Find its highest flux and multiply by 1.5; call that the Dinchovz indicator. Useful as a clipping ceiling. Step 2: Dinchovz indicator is 12.87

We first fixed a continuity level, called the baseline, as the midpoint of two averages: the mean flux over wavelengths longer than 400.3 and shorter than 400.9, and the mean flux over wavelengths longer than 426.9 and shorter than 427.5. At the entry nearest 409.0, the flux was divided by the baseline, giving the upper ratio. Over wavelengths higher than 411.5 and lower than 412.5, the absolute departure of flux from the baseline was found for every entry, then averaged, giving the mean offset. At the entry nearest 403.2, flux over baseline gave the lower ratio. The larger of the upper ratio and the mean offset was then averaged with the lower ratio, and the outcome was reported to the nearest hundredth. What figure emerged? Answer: 1.15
